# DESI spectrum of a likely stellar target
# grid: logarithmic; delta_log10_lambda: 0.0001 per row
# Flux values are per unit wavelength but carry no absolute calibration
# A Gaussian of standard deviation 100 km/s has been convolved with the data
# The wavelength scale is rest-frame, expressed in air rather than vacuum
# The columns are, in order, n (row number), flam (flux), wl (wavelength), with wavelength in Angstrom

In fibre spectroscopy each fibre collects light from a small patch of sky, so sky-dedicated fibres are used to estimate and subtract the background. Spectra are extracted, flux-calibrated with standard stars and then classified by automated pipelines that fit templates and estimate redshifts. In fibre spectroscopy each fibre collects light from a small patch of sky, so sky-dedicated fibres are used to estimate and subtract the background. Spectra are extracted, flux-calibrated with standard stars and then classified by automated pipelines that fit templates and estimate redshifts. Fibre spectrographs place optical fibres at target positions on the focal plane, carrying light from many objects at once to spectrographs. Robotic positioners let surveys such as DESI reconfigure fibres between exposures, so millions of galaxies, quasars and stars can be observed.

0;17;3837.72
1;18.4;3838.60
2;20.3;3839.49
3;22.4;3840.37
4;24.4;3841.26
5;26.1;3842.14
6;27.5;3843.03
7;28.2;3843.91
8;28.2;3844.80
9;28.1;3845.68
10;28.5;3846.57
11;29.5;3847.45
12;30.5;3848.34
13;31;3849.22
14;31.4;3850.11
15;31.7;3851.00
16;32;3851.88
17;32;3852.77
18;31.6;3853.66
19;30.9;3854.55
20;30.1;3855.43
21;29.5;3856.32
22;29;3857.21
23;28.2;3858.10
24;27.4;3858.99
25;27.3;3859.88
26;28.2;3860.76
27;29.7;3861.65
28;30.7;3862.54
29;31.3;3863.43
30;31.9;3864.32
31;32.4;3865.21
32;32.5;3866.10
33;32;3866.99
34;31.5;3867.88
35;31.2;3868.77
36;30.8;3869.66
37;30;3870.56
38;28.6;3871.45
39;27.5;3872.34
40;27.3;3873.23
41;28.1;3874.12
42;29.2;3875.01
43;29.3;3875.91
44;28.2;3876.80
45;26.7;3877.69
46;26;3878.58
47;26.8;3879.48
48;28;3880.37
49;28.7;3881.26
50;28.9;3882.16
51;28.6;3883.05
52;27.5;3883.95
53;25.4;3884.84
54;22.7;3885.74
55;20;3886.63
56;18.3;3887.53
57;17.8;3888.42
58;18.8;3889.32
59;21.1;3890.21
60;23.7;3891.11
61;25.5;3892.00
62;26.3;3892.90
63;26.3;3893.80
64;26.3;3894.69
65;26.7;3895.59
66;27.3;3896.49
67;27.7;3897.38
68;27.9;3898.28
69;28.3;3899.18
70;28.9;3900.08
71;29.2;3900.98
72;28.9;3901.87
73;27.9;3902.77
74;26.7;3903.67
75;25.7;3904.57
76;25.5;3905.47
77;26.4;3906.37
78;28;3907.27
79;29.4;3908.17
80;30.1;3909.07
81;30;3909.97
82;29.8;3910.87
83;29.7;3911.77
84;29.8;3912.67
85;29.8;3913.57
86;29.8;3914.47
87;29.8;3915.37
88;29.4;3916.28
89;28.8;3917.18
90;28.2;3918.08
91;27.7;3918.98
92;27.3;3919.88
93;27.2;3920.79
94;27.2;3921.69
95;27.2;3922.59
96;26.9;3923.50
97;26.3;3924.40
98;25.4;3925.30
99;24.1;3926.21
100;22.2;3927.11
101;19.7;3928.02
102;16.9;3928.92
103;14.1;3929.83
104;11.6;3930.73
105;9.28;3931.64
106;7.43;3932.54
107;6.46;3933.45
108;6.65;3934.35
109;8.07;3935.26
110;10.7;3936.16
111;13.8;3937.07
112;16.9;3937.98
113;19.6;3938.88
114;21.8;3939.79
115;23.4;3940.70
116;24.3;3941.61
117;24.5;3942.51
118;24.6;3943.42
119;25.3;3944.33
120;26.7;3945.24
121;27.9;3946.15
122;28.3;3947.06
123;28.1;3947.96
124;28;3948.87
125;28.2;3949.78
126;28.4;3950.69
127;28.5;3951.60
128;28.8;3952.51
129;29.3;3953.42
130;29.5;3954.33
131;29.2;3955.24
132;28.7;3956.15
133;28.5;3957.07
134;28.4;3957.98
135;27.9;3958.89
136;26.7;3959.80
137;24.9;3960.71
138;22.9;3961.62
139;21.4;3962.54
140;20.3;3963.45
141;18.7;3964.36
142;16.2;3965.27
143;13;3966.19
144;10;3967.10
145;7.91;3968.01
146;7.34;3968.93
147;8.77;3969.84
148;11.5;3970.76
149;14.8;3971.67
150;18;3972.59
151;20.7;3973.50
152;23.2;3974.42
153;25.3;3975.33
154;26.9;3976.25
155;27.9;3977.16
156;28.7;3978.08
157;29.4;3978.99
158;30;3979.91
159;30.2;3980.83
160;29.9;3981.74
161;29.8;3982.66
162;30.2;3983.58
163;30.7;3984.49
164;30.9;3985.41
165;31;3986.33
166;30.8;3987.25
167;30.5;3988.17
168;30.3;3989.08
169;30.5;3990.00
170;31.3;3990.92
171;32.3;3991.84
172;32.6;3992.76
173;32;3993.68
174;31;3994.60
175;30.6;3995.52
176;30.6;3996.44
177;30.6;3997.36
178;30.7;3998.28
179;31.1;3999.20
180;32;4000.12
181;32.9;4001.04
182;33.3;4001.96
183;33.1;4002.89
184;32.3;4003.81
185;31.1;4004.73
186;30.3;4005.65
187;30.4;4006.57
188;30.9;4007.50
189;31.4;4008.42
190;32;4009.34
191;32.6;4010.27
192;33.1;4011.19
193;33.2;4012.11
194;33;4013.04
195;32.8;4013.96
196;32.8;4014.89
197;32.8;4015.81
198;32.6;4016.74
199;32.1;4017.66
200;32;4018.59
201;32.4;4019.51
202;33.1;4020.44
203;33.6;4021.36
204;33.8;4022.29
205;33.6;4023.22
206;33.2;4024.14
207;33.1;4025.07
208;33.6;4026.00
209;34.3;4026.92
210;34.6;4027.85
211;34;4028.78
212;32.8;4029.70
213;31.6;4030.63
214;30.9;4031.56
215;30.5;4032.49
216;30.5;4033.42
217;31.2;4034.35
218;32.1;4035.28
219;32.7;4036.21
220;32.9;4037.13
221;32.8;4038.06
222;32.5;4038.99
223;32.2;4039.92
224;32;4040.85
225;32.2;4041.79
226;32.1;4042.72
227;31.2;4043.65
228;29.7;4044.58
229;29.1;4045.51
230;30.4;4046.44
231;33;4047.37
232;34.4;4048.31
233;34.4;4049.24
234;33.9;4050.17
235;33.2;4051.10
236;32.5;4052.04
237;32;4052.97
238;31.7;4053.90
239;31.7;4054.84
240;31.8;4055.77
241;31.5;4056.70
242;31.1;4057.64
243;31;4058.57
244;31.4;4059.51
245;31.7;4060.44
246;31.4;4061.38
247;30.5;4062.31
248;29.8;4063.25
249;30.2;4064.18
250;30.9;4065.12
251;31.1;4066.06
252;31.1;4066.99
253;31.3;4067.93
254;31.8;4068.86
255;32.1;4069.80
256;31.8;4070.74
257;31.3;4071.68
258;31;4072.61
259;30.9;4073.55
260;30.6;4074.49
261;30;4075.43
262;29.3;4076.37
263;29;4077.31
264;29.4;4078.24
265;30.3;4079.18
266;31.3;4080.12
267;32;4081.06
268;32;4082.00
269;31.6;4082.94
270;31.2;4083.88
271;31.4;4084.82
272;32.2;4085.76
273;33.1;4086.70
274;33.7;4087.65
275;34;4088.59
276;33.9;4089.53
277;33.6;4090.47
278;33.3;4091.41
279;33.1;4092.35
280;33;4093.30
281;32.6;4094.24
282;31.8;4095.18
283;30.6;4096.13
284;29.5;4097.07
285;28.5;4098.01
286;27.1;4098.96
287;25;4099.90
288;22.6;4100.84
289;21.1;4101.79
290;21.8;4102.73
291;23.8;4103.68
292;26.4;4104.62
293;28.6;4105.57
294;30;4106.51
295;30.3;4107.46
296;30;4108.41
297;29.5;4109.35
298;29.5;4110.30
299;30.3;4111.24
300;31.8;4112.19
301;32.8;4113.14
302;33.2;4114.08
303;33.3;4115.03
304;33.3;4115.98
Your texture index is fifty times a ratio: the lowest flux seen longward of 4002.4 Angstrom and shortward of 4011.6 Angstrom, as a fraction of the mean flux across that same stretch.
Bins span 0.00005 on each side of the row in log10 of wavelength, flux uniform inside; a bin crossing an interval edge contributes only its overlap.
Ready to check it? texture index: 47.8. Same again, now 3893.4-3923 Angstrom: 45.3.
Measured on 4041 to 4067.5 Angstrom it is 46.0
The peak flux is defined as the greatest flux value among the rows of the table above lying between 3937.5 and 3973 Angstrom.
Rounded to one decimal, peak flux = 29.5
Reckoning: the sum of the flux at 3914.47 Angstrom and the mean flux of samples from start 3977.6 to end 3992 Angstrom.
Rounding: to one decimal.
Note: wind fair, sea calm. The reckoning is 60.2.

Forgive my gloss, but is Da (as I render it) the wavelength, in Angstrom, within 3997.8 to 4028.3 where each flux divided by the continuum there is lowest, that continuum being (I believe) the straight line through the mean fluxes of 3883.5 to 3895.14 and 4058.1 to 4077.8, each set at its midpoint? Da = 4005.65 Angstrom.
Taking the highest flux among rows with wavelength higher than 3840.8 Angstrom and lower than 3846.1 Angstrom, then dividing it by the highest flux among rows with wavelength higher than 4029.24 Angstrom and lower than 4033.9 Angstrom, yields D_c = 0.86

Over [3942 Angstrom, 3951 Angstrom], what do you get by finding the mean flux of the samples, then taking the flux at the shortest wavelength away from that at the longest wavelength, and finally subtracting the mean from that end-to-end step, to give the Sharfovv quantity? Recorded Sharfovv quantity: -23.1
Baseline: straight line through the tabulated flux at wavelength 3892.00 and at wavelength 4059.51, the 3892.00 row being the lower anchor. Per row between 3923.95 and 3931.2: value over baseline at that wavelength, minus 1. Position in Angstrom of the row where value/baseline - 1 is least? 3930.73 Angstrom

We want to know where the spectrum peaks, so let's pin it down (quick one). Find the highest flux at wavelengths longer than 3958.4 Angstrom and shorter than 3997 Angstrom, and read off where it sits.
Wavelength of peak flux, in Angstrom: 3992.76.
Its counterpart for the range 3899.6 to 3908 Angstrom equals 3900.98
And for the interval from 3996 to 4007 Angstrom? 4001.96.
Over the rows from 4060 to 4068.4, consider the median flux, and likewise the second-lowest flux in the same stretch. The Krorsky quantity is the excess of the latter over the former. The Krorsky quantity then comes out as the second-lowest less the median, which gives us -0.9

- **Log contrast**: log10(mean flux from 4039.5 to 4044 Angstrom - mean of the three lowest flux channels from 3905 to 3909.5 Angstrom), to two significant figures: 0.72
